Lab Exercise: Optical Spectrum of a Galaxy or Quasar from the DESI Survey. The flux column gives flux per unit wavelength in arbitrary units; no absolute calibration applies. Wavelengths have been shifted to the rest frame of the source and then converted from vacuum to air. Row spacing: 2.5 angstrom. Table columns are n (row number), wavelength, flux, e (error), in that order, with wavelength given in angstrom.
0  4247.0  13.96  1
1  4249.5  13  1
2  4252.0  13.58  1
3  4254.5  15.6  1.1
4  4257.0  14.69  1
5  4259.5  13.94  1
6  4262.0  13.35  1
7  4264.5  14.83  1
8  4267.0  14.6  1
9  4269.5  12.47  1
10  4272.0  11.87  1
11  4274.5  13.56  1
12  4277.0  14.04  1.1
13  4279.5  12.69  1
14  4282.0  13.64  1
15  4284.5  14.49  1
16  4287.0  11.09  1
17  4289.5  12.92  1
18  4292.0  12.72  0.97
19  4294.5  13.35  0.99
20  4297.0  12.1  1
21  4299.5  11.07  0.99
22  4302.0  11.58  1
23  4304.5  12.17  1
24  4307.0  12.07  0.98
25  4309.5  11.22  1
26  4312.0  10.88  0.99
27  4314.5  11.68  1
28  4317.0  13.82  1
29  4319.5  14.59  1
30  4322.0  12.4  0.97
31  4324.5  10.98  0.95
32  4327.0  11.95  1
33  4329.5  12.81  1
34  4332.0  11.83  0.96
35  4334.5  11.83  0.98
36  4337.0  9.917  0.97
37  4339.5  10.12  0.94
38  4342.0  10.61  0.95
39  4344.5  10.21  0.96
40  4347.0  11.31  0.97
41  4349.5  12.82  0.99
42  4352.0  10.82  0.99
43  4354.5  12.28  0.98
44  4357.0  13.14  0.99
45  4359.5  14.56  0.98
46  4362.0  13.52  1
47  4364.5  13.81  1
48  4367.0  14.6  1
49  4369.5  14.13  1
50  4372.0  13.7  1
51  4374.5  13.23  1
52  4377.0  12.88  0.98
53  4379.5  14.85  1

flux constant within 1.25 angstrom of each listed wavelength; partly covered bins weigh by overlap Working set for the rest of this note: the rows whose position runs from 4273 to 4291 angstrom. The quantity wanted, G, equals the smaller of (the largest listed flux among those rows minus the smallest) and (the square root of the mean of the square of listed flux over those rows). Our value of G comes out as 3.4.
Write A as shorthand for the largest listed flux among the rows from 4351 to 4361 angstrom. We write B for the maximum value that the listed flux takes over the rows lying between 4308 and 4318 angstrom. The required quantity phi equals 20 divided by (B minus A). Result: -27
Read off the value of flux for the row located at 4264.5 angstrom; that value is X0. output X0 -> 14.83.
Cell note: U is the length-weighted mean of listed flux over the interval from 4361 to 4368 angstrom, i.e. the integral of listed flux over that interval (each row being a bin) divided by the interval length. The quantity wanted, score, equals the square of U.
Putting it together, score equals 195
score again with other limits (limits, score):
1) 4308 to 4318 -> 141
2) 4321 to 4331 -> 144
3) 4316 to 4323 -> 186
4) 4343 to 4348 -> 115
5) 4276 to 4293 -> 171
